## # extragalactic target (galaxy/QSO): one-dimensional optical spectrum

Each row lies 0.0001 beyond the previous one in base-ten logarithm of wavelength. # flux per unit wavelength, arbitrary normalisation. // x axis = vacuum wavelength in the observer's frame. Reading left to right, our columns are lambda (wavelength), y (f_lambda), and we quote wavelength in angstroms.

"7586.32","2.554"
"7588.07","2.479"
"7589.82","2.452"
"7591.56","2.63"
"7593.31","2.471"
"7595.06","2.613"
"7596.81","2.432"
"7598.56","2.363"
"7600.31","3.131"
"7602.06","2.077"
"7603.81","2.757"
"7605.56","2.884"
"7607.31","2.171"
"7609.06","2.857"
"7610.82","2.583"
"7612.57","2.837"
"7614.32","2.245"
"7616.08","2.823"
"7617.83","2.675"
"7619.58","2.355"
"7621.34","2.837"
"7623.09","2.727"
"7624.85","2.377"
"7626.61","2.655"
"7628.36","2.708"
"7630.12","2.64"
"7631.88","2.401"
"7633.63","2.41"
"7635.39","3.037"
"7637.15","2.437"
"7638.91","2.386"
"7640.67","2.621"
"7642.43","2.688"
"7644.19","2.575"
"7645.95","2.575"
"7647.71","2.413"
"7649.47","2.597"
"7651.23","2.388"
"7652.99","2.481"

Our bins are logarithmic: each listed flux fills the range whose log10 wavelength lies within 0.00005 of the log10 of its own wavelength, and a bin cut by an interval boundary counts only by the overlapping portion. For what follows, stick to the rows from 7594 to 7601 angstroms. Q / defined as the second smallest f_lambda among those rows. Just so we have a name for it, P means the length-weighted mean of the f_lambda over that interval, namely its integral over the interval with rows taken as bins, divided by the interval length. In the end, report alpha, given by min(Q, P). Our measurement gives 2.43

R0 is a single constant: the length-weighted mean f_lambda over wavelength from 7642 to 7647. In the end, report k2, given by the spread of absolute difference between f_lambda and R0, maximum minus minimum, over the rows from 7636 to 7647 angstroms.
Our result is 0.19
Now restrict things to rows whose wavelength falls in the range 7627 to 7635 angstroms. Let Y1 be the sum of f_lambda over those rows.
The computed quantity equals 10.2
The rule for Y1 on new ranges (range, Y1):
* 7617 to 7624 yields 10.6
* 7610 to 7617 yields 10.5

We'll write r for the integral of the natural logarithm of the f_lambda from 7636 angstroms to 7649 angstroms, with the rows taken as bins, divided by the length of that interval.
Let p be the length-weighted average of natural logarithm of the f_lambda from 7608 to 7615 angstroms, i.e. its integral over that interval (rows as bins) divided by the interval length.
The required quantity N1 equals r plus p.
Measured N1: 1.89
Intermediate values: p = 0.962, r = 0.931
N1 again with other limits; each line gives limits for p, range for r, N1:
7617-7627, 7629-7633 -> 1.88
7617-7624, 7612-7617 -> 1.93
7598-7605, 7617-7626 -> 1.90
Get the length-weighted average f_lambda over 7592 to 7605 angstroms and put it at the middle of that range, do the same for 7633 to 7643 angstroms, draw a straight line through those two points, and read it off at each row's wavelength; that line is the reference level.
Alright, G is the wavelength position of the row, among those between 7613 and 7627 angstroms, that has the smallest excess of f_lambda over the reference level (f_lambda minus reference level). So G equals 7614.32 angstroms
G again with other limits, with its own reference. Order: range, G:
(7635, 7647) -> 7638.91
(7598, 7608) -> 7602.06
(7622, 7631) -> 7624.85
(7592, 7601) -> 7598.56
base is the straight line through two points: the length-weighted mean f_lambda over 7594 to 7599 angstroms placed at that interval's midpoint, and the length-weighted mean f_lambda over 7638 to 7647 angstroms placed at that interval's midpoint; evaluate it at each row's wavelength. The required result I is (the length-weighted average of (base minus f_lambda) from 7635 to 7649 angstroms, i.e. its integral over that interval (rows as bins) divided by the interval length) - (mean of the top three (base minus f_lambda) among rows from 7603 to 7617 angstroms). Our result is -0.18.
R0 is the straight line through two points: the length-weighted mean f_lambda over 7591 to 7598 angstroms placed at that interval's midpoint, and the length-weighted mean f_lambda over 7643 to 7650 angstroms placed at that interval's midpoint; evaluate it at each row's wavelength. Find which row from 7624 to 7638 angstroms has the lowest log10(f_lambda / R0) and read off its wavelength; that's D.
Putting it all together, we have 7624.85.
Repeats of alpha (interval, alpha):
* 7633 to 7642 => 2.41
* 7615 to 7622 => 2.65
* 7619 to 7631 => 2.38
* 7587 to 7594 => 2.47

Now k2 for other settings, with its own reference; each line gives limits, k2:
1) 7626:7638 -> 0.40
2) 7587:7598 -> 0.15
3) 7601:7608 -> 0.37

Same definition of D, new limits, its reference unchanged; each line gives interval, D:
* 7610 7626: 7614.32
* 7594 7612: 7602.06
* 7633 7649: 7638.91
